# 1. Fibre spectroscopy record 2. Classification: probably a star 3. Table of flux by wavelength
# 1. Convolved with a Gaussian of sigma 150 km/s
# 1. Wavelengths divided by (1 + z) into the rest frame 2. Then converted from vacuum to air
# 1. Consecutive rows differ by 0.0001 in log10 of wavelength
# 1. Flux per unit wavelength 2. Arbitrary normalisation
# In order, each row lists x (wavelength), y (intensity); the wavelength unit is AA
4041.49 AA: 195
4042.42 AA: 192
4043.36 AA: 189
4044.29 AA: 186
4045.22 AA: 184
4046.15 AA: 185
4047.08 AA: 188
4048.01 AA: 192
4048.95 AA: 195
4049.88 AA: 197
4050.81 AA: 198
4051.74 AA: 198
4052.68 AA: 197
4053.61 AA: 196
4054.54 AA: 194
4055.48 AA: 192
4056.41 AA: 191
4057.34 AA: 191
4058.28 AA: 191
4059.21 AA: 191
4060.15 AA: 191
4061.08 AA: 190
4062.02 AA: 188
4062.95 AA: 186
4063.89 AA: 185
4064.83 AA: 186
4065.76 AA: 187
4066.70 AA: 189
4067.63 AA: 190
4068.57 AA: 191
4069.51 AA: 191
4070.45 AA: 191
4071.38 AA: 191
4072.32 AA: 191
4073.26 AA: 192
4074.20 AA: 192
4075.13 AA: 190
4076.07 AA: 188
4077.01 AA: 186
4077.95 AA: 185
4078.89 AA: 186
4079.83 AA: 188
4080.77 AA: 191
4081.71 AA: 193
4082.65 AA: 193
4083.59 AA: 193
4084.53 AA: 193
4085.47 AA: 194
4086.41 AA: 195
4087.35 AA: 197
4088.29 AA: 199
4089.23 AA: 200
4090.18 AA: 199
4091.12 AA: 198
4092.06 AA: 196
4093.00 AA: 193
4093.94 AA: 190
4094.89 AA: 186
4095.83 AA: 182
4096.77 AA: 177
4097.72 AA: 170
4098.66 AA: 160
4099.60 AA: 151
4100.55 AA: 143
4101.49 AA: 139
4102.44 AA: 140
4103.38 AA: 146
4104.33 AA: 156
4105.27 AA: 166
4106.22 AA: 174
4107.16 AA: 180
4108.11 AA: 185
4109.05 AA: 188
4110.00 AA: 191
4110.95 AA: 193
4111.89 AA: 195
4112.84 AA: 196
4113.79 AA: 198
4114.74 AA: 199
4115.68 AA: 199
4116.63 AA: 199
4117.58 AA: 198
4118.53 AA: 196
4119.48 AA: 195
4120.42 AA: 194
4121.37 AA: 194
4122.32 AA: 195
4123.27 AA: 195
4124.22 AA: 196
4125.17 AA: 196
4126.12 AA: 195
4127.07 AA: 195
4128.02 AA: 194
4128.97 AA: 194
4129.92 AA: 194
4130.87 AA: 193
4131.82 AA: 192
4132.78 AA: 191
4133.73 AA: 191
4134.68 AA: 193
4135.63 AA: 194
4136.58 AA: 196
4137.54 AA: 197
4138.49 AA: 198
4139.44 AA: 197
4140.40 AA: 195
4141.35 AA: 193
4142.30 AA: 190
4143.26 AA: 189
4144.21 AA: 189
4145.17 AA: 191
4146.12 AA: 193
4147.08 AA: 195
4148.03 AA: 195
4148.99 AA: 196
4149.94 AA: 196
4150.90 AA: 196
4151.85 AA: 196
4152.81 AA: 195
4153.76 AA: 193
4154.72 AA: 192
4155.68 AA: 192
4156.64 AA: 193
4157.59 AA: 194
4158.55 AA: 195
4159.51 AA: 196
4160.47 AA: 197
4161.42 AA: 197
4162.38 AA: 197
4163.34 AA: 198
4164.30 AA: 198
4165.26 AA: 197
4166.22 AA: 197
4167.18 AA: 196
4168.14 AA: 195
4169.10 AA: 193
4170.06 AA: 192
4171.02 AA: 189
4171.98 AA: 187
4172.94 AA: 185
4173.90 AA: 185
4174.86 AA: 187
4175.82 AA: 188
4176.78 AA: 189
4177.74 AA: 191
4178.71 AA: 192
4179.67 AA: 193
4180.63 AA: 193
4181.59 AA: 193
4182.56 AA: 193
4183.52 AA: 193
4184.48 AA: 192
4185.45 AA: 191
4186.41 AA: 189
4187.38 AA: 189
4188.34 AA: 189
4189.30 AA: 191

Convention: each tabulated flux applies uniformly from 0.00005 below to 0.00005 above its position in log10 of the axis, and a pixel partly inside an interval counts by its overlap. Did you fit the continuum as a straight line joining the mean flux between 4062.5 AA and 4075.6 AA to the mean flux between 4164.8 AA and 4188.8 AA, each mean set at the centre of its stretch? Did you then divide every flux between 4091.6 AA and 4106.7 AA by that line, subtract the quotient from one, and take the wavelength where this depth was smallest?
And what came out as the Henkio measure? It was 4092.06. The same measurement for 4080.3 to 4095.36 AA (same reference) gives 4089.23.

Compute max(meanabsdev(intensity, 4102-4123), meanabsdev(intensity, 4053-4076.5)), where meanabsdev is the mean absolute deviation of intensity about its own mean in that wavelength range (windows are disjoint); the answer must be 14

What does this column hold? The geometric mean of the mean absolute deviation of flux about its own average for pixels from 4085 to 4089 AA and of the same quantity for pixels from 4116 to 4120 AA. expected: 1.62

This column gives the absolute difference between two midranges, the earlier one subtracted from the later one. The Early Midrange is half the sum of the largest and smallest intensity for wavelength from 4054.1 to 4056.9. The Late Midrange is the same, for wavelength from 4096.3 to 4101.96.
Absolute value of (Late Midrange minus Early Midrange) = 34.5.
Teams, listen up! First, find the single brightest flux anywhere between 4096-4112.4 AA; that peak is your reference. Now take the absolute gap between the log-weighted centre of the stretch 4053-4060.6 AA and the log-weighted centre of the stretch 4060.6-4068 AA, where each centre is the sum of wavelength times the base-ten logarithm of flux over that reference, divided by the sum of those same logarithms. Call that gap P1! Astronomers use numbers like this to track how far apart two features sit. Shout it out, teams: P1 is 6.3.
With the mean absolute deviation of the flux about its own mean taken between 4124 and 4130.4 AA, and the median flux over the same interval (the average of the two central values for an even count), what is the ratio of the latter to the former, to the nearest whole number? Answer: 265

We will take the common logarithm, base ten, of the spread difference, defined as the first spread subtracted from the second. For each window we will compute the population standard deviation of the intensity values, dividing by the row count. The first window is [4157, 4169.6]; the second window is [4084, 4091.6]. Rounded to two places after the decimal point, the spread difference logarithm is -0.02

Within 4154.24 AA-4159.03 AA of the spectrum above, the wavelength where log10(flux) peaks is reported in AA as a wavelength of 4158.55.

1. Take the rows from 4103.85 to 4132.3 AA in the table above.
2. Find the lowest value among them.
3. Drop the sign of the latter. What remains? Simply 156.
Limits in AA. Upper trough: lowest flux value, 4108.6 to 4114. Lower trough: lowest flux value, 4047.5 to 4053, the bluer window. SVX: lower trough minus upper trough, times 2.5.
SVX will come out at 10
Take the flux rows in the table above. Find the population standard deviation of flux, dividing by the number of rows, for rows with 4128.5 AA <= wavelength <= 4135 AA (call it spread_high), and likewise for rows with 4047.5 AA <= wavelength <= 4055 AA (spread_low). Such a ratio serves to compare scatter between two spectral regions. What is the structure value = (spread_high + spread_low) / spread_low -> 1.6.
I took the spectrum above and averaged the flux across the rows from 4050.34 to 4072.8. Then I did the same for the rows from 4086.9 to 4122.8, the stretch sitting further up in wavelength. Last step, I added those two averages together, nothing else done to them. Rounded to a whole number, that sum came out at 374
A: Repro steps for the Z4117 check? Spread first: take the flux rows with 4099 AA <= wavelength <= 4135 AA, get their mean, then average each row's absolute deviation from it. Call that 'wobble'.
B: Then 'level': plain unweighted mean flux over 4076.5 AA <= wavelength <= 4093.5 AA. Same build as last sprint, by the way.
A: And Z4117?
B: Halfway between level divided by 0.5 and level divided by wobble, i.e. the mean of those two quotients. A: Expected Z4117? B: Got 200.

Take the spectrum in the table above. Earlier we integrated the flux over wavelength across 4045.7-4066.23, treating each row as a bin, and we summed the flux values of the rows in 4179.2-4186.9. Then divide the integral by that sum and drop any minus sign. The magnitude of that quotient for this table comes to 2.6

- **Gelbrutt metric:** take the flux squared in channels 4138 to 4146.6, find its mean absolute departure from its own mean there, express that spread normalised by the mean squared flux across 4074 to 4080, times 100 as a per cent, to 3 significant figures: 2.94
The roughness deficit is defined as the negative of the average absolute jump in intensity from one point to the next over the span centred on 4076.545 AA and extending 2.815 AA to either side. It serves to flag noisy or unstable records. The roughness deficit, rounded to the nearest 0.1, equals -1.6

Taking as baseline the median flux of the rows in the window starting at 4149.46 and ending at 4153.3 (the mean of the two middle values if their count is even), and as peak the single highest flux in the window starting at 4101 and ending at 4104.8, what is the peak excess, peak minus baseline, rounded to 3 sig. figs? -40.0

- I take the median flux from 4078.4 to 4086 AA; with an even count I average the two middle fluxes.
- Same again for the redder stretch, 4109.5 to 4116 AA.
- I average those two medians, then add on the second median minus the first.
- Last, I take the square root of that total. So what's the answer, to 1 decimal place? 14.1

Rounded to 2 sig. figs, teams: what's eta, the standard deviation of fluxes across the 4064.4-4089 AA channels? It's 3.4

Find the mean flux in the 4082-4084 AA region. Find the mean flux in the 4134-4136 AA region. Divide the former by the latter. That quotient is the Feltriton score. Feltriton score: 1.00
